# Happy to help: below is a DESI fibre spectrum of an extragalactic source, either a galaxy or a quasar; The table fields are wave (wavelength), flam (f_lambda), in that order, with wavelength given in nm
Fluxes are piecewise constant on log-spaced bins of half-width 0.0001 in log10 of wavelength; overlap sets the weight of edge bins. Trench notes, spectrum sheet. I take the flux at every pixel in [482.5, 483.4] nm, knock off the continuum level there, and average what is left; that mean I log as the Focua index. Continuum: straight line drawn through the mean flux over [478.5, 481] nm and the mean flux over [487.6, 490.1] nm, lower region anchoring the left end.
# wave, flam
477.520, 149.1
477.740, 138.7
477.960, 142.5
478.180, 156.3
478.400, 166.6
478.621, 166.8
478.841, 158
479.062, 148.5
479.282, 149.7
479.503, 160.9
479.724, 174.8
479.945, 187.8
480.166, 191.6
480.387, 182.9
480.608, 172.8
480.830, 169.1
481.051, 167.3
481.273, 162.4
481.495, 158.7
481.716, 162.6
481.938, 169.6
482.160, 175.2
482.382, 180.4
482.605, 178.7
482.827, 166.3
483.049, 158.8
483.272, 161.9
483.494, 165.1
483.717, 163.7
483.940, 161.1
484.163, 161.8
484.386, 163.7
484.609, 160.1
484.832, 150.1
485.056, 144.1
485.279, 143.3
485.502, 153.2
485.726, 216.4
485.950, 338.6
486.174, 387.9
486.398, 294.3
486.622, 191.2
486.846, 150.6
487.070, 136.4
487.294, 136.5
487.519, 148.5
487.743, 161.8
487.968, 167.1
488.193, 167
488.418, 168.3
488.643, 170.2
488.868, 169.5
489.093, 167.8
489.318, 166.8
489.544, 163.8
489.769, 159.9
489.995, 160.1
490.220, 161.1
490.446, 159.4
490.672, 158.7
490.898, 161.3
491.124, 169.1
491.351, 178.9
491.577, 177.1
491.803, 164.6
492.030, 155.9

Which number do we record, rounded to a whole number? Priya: -2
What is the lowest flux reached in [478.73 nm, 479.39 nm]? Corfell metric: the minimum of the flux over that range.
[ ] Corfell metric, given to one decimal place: 148.5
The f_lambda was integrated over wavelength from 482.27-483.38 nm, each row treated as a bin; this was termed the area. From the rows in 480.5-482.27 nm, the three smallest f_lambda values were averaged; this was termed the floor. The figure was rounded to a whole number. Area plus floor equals 349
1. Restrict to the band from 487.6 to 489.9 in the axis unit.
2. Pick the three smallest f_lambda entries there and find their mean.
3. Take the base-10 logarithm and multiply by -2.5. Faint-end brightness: -5.52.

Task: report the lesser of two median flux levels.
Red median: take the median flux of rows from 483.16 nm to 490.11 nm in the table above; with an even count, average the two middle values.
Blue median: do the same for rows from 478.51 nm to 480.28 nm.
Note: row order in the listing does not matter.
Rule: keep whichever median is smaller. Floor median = 164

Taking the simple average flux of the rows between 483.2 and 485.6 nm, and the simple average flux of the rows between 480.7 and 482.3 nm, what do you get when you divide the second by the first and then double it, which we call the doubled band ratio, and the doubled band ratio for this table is 2.12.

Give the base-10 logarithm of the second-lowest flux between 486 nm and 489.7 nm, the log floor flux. 2.135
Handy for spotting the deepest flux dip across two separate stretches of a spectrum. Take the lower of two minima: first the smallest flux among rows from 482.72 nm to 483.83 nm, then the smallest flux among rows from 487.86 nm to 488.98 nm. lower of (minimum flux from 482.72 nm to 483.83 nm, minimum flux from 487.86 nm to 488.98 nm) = 159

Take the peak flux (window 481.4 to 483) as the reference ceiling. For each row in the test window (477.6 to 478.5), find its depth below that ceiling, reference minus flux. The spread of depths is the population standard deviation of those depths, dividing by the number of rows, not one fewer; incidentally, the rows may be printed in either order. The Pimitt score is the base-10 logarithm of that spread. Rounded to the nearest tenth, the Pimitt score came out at 1.0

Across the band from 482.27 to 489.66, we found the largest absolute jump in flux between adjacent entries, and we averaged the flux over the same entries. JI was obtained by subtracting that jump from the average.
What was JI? 57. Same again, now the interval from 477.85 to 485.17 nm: 151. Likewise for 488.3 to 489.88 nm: 163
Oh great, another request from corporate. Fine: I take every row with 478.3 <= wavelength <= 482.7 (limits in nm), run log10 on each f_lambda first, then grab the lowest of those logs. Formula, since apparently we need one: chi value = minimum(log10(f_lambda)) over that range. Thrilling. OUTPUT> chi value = 2.17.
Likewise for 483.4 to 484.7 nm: 2.20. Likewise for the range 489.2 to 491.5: 2.20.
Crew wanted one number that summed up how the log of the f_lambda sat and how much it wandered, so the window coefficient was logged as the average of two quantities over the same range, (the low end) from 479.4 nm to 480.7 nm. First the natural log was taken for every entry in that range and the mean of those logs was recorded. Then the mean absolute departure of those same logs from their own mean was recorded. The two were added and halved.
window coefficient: 2.62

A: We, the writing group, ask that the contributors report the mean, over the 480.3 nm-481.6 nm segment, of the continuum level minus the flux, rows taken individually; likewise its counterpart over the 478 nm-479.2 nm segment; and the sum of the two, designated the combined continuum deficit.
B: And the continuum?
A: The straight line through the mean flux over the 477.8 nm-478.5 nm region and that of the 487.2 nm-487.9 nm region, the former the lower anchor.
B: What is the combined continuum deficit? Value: -20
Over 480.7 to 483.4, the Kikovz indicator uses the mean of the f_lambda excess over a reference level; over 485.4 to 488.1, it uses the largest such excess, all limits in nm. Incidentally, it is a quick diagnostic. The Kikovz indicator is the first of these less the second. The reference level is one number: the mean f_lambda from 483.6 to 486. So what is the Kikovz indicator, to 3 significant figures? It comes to -220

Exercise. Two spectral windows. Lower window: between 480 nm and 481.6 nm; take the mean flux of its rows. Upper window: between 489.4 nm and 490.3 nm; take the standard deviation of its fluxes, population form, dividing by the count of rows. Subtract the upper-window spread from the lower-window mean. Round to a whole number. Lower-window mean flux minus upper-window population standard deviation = 171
